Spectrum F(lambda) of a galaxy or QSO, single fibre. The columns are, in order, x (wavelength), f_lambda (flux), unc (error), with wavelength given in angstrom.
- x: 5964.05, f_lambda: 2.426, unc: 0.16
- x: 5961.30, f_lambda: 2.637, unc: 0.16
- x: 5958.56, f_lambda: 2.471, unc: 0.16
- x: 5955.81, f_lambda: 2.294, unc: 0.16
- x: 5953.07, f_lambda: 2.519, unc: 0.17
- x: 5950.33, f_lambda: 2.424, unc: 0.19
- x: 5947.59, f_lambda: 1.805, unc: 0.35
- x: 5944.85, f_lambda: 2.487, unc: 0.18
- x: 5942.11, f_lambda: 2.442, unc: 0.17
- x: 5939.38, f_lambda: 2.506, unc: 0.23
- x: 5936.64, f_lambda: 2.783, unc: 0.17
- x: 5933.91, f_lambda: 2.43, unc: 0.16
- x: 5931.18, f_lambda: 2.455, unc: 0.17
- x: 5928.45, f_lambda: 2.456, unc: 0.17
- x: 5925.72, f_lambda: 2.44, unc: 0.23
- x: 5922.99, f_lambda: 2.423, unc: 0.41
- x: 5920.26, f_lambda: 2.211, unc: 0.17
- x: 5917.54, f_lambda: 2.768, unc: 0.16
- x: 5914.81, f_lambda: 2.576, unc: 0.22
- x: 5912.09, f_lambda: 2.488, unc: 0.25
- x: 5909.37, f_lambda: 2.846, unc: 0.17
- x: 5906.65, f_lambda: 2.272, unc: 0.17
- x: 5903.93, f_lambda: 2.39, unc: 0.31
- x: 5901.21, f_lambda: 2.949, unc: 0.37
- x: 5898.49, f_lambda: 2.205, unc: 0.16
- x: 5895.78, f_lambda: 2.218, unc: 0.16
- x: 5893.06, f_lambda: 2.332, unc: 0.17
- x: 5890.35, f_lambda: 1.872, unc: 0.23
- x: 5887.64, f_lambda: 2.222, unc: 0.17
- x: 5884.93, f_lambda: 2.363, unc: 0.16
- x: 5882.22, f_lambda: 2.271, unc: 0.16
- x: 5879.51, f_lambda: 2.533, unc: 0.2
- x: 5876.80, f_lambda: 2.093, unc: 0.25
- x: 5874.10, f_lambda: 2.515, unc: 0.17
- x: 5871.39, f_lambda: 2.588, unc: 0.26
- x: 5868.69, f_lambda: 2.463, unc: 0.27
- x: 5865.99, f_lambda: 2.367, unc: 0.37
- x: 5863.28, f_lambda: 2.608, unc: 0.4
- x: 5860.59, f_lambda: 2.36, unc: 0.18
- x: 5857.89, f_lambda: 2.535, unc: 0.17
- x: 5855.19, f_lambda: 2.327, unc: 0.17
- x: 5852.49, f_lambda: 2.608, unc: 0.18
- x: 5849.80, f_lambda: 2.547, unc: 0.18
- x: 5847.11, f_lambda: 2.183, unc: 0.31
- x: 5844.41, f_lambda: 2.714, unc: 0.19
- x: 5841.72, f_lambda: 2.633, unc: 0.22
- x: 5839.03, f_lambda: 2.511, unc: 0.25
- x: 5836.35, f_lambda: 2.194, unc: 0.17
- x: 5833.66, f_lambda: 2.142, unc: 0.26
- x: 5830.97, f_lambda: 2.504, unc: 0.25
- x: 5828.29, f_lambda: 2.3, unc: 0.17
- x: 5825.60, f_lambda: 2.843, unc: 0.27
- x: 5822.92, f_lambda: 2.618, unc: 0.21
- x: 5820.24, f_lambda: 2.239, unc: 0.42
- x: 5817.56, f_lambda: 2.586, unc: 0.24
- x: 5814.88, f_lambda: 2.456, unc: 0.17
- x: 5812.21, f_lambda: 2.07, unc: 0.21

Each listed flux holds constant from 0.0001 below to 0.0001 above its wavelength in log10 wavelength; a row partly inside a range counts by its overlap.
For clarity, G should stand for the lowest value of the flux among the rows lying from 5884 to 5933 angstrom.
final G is 1.872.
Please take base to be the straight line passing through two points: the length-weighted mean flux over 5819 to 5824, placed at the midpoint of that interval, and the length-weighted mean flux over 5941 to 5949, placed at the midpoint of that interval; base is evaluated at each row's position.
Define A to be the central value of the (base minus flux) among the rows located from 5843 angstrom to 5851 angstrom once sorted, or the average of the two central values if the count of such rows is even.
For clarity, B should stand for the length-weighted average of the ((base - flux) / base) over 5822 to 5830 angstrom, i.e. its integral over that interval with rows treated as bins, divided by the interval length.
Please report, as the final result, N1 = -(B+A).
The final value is 0.23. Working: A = -0.17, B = -0.068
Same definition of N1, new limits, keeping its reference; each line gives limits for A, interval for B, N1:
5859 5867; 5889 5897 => -0.07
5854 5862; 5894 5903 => 0.06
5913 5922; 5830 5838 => 0.24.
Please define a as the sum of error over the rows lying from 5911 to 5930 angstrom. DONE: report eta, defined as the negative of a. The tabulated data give -1.61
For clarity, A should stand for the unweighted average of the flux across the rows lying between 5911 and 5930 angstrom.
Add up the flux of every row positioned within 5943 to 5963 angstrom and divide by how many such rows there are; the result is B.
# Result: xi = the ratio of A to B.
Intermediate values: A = 2.48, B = 2.38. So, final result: 1.04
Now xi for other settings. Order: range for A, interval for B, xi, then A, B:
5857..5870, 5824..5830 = 0.96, 2.47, 2.57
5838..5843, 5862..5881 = 1.05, 2.57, 2.45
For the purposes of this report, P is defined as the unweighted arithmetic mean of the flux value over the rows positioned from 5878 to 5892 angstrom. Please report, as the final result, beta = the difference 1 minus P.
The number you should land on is -1.25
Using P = 2.25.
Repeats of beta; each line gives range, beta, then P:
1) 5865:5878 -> -1.41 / 2.41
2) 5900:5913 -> -1.59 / 2.59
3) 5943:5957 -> -1.31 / 2.31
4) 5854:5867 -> -1.44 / 2.44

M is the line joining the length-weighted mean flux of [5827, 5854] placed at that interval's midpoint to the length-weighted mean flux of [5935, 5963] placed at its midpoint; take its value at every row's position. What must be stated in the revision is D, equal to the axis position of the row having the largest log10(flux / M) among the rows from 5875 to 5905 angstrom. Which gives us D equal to 5901.21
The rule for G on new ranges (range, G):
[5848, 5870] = 2.327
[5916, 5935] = 2.211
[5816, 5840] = 2.142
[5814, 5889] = 2.093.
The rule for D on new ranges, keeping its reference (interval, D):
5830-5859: 5844.41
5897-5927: 5901.21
